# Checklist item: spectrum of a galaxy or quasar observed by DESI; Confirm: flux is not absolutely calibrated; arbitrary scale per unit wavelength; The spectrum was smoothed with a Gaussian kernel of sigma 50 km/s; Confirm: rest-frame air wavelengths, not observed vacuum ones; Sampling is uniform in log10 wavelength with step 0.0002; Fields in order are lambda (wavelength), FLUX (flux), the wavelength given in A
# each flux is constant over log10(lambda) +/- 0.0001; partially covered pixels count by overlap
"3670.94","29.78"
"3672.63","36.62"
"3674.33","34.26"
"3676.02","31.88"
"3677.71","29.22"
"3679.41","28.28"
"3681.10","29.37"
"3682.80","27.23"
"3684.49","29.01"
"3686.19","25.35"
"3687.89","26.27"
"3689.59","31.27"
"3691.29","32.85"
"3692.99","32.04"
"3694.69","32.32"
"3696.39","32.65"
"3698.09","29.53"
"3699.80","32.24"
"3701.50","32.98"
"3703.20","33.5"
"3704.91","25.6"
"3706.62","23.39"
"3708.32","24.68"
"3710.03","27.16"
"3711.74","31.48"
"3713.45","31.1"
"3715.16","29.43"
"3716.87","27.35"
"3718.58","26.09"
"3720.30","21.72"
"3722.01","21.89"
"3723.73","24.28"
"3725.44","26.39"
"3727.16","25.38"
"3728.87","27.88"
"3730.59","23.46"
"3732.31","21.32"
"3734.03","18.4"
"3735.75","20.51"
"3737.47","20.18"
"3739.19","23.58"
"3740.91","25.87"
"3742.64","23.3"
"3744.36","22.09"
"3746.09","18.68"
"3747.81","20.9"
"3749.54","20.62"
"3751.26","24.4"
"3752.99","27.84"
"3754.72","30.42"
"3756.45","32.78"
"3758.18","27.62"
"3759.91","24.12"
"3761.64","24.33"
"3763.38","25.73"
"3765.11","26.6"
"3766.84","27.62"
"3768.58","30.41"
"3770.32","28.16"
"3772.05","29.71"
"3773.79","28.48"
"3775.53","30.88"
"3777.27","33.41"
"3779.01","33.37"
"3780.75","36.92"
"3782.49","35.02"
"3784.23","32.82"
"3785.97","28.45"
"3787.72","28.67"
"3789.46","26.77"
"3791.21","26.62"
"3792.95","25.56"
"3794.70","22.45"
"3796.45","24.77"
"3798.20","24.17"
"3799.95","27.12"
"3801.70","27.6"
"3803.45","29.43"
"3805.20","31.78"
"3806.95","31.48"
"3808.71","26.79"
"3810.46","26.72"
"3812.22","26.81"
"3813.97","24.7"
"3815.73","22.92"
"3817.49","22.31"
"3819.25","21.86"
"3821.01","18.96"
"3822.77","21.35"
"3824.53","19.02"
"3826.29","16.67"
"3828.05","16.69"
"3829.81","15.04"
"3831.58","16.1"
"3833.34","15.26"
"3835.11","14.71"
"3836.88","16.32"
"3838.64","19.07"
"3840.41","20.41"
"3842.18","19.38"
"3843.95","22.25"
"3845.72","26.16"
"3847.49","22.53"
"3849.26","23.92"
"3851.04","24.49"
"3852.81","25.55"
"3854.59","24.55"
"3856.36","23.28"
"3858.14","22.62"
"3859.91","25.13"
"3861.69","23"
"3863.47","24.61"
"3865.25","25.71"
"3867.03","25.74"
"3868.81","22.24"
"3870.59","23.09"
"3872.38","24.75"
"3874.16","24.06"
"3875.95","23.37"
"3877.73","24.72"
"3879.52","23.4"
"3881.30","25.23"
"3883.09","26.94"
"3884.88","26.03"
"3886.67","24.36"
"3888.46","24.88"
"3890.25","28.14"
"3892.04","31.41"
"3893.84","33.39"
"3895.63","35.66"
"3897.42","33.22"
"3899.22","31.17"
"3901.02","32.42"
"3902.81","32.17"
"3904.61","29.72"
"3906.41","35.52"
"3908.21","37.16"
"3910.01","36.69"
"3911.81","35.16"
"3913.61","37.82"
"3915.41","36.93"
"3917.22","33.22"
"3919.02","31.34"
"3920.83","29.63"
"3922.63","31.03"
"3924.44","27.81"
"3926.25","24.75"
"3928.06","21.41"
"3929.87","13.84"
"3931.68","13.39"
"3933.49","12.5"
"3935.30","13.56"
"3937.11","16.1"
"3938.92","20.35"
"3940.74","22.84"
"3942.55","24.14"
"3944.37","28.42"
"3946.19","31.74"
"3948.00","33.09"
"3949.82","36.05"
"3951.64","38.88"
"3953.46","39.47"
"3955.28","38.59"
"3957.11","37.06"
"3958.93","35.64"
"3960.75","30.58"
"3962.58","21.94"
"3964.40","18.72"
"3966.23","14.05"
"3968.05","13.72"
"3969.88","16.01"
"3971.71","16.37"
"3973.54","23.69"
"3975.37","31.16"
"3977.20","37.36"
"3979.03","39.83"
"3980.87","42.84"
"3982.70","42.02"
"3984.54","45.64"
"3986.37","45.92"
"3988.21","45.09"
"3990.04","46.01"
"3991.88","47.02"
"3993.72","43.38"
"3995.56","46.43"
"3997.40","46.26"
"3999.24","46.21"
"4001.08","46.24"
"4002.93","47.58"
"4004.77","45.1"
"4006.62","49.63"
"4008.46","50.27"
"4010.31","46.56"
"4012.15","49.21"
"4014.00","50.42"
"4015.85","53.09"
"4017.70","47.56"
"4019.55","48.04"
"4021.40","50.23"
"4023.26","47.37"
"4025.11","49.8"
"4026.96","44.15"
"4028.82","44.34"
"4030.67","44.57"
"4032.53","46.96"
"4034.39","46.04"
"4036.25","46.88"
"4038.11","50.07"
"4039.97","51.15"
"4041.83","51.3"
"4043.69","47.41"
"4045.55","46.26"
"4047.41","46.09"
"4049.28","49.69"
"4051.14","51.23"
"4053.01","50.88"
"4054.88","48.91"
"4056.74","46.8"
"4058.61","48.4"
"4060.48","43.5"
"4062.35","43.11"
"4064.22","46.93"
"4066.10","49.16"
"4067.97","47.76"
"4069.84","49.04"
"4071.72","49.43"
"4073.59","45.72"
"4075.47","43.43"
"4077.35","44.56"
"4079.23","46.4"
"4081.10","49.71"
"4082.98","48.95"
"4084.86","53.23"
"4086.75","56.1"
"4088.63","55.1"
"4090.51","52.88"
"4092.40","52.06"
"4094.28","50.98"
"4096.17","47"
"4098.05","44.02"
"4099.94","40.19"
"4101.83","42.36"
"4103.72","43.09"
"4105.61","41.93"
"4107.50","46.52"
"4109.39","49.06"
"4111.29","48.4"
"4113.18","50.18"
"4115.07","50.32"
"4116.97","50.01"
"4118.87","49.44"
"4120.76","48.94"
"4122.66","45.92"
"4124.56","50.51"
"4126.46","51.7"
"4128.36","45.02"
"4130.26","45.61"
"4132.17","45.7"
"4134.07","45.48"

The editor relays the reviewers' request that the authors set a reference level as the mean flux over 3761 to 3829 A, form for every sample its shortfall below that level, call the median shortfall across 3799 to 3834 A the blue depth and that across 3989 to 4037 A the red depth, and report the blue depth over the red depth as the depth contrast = -0.2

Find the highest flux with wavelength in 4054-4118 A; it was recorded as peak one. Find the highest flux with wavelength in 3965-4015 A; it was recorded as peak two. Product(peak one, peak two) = 2829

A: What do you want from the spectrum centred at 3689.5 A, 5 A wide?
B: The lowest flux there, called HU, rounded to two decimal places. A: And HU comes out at 26.27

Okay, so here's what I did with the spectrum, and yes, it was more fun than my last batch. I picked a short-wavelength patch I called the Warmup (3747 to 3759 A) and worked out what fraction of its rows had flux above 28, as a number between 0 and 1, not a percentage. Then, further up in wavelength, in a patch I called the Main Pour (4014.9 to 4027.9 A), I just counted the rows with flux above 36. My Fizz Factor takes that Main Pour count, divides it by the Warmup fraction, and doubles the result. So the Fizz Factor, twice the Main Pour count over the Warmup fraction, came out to 49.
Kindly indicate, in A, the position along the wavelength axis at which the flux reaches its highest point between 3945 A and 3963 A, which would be 3953.46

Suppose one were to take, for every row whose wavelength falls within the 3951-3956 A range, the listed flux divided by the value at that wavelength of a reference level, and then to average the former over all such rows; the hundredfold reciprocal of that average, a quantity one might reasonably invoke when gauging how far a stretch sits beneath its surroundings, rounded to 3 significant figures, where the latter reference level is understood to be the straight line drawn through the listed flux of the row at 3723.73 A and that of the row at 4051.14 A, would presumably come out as 111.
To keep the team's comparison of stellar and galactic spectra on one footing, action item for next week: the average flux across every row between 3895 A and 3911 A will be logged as 33.7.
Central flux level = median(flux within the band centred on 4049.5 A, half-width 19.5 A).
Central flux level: 47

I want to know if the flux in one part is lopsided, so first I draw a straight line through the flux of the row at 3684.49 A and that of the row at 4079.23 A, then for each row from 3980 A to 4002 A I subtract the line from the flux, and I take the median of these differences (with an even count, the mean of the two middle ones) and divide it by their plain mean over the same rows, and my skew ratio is 1.23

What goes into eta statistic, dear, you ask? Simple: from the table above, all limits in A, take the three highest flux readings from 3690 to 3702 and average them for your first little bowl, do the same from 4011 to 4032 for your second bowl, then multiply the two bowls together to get 1682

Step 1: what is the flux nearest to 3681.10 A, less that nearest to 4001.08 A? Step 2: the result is -17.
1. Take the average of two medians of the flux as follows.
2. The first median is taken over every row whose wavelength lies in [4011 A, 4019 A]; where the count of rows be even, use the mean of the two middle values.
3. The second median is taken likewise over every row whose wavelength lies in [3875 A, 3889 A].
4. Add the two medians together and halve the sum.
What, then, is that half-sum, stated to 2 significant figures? 37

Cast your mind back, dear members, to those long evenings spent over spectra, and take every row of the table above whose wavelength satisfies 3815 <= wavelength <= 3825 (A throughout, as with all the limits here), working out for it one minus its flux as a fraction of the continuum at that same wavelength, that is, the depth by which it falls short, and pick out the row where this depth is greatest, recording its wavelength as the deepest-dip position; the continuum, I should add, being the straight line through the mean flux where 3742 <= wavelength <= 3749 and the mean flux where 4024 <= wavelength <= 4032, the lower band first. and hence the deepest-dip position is 3824.53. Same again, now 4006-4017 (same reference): 4010.31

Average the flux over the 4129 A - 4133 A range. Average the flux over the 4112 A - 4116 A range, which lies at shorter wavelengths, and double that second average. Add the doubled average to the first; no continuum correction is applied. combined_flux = 146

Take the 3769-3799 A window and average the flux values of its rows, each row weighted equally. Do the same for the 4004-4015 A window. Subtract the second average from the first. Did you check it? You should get -19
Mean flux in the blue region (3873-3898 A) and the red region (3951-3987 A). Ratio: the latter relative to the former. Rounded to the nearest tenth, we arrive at 1.1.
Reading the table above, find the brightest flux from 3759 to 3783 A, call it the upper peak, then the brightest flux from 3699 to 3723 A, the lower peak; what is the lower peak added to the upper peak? 70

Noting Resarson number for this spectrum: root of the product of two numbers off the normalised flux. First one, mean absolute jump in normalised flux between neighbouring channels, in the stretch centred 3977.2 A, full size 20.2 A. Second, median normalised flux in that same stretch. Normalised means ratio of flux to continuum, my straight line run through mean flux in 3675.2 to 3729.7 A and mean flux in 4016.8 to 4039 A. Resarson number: 0.25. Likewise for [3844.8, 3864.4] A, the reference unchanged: 0.17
